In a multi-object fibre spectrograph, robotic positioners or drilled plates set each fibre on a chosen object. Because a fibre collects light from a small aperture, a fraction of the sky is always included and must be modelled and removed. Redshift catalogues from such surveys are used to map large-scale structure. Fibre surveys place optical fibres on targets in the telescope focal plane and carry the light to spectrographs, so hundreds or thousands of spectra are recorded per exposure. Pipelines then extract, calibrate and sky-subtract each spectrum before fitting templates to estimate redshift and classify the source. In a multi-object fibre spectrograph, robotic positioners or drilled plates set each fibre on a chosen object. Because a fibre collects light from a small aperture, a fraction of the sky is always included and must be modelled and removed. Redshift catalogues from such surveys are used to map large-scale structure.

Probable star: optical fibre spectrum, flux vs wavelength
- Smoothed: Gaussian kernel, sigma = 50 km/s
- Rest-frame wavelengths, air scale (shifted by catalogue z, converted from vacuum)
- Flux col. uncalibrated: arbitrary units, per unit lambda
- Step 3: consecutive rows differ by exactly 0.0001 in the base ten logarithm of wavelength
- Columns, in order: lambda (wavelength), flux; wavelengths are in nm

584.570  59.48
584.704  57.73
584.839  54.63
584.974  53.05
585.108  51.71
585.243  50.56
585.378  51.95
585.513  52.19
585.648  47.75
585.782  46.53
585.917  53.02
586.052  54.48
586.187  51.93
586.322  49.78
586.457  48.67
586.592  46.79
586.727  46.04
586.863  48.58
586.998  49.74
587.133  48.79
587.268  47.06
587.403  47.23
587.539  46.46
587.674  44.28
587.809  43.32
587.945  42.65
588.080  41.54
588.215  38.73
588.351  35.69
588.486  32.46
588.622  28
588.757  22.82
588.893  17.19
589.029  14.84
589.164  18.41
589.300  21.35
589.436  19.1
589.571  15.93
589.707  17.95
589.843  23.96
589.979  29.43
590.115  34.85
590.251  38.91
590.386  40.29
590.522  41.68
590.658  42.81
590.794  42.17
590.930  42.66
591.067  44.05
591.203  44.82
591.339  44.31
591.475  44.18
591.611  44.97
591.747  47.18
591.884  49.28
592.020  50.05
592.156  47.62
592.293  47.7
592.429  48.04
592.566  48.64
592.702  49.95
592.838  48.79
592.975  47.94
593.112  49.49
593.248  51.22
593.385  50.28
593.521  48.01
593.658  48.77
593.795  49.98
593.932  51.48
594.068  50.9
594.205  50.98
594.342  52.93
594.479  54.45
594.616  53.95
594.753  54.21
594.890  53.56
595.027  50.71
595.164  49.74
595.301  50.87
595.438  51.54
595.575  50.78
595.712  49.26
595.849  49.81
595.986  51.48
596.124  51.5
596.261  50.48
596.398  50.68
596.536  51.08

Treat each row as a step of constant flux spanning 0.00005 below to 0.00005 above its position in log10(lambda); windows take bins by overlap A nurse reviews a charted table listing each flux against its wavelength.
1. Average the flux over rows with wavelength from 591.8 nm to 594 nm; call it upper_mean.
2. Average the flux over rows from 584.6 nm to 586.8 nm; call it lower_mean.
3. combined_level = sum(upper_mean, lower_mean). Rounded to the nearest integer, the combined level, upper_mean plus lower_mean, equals 100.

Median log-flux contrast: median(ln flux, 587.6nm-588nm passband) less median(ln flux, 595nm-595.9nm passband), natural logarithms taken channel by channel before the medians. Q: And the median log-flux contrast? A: -0.16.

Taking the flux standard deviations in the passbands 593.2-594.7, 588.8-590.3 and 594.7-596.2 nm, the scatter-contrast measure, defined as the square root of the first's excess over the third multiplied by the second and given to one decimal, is 1.9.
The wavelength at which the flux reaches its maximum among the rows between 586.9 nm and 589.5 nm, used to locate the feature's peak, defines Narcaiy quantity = 586.998 nm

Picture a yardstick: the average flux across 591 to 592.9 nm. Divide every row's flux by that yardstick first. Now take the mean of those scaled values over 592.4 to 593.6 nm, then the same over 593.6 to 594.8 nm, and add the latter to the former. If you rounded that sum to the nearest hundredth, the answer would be 2.15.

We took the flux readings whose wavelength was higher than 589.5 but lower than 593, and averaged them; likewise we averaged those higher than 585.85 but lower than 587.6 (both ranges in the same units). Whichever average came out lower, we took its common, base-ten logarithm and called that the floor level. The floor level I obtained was 1.62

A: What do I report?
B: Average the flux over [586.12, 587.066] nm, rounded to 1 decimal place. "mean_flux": 48.8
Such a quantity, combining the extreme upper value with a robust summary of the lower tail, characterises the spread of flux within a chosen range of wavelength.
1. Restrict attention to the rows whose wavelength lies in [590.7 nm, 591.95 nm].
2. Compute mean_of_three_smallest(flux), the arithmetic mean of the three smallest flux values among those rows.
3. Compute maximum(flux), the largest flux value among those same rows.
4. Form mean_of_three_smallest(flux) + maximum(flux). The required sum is 92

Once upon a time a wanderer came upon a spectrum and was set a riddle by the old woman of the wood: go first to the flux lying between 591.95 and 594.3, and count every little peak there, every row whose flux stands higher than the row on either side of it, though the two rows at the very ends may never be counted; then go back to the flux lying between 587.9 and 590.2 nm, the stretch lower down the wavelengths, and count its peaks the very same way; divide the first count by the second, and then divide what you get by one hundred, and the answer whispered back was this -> 0.030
